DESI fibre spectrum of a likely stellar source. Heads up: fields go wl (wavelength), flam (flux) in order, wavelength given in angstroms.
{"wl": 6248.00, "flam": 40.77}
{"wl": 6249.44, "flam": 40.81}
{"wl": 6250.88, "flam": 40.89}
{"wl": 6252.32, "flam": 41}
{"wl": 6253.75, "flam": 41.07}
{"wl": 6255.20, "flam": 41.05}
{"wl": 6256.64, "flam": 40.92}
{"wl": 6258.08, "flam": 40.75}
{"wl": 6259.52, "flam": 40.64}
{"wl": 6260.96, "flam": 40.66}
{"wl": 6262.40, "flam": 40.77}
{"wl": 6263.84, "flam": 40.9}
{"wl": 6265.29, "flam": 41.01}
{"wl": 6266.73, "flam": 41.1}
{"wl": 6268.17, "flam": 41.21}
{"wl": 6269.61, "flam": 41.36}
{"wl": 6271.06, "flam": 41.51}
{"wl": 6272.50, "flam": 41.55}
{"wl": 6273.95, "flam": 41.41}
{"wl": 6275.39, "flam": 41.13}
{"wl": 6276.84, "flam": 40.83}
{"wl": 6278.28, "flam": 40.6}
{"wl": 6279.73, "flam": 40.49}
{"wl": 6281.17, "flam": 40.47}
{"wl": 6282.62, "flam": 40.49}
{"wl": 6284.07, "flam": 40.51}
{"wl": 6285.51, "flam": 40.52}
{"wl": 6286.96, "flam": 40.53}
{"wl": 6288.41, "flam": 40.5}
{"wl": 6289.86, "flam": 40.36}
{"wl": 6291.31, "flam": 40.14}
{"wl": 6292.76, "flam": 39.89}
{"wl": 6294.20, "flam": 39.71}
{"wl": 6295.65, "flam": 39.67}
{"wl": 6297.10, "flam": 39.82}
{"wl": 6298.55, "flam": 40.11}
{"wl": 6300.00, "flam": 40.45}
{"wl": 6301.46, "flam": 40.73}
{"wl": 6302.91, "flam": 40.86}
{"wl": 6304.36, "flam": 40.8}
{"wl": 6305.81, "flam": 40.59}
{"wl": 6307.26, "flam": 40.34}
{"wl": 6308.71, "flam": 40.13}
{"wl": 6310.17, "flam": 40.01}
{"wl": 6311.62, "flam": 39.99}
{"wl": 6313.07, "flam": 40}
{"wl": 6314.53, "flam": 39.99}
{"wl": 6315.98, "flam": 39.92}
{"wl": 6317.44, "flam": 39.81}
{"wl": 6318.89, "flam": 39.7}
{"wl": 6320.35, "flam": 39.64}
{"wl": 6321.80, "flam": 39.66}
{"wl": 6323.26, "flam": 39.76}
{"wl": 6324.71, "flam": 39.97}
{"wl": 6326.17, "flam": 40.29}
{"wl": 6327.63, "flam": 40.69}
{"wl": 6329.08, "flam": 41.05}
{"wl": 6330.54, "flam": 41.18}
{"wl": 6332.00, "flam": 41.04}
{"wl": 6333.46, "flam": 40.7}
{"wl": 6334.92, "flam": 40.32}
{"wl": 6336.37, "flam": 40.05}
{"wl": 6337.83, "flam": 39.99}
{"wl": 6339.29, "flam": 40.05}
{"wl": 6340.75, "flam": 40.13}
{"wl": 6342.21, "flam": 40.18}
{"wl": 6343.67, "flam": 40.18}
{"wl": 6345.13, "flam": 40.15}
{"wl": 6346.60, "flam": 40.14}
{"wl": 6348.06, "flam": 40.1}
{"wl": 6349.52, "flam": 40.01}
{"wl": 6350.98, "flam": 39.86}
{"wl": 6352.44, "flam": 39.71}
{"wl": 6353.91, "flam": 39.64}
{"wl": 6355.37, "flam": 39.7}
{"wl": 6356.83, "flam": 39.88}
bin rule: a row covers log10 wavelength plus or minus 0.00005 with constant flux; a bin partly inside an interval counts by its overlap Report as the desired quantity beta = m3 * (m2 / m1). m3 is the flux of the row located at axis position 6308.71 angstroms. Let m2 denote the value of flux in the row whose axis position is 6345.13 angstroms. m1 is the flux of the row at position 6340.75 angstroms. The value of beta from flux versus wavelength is 40.15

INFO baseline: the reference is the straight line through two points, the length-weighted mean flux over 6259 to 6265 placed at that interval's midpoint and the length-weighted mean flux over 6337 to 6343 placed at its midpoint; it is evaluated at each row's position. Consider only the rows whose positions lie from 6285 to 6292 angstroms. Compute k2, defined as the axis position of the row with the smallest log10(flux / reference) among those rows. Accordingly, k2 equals 6291.31 angstroms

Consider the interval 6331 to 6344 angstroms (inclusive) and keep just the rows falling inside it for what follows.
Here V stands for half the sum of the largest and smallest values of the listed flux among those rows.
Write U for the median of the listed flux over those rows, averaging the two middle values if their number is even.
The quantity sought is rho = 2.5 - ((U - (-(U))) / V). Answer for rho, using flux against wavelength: 0.517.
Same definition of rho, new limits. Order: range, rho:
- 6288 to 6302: 0.504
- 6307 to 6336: 0.520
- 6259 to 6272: 0.503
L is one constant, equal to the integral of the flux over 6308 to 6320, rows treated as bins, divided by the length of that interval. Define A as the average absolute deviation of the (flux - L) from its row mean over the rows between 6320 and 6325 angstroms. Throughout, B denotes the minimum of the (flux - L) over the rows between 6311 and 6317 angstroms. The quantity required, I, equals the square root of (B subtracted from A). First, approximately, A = 0.11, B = 0.0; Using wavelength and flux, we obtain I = 0.31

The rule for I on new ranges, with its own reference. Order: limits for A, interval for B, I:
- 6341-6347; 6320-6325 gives 0.53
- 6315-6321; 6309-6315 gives 0.12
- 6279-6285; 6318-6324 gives 0.53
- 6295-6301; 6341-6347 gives 0.18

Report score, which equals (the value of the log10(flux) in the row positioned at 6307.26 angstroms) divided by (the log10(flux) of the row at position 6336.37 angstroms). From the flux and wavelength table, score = 1.00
